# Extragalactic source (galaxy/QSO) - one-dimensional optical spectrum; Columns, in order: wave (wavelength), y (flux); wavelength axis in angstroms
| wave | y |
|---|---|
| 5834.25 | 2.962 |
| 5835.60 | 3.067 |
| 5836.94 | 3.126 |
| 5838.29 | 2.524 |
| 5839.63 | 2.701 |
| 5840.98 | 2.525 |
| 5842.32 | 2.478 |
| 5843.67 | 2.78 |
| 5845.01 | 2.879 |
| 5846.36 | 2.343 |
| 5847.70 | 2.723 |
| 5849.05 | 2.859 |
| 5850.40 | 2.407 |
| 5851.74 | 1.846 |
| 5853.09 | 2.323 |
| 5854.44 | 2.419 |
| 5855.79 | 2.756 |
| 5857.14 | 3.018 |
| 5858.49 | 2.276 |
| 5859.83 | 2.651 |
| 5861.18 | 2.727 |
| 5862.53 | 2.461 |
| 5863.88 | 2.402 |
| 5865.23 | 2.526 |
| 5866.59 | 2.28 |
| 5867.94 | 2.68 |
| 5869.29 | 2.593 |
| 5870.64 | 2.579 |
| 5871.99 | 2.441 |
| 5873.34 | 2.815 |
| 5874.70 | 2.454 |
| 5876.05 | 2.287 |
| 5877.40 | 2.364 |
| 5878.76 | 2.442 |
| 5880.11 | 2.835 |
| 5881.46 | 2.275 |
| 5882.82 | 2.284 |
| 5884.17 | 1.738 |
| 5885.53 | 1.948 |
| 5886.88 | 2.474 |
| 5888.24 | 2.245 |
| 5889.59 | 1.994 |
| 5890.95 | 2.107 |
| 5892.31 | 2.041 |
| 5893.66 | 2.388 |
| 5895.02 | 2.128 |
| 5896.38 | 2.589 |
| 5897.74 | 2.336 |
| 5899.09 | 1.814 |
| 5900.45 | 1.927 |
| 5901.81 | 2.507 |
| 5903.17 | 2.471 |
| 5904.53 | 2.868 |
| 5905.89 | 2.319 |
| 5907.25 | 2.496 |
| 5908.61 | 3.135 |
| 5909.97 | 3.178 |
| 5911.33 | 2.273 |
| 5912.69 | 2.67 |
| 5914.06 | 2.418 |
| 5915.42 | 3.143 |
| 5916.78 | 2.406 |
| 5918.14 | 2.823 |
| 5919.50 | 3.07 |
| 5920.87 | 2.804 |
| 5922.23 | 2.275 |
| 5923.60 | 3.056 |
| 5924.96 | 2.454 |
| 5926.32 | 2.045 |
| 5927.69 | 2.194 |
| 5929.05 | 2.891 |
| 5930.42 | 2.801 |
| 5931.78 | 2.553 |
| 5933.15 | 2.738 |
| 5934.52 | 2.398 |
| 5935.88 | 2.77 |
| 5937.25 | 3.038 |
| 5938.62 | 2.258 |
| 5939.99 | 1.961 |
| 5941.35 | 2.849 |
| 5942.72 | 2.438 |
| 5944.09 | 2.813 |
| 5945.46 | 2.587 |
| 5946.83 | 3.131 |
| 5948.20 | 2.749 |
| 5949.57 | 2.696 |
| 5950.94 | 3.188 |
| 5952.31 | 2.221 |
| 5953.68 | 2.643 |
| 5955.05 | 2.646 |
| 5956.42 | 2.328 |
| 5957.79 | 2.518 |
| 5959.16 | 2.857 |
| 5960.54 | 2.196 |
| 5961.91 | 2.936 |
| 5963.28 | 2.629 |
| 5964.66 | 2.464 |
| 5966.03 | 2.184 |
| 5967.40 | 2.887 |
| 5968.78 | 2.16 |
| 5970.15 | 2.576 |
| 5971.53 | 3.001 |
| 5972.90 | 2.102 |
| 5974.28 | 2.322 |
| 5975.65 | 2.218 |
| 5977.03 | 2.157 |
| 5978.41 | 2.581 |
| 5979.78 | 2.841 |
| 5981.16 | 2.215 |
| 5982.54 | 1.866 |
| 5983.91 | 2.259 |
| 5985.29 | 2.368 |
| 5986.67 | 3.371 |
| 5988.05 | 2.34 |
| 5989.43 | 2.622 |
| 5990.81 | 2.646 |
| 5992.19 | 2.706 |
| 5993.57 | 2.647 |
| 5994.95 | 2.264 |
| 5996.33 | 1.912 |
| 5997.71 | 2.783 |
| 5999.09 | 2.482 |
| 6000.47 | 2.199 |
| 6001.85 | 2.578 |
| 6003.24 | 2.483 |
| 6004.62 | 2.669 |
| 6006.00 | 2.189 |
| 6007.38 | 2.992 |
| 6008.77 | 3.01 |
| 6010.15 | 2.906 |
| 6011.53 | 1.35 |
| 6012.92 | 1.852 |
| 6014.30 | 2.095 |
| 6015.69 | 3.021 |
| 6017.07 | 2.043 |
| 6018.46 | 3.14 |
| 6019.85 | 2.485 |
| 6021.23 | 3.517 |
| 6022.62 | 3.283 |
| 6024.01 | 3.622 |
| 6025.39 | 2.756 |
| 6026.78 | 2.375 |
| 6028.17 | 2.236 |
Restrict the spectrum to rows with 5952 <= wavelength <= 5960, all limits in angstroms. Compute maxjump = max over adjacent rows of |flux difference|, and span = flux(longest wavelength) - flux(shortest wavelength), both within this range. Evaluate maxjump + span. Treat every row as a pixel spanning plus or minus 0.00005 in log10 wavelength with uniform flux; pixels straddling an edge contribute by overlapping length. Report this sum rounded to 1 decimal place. 1.1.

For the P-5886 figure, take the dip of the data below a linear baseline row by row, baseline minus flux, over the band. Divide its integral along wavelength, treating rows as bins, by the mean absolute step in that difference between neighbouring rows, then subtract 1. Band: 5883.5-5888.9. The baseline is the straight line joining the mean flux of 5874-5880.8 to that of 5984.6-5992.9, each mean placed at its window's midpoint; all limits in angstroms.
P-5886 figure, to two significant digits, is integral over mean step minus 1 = 5.6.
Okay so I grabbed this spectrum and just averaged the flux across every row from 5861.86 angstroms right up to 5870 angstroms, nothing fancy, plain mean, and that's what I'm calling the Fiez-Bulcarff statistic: 2.49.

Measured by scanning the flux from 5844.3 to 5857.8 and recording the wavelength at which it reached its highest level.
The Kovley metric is 5857.14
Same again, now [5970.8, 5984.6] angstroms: 5971.53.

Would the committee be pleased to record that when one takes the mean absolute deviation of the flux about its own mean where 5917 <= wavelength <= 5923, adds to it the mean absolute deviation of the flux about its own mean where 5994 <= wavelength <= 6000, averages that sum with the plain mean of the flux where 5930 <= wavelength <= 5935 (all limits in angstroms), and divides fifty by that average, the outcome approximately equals 32.0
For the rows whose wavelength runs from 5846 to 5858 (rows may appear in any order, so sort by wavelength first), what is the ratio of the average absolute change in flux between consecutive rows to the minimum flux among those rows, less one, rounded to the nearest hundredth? -0.82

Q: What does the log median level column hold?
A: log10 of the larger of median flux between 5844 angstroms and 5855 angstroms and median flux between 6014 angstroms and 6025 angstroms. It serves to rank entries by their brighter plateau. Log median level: 0.489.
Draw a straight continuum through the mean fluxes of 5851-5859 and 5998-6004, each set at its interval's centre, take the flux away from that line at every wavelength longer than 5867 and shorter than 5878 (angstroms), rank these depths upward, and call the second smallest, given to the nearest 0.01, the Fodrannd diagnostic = -0.24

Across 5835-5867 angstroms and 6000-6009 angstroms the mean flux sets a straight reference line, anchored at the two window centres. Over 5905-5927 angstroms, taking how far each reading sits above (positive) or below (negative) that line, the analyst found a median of 0.00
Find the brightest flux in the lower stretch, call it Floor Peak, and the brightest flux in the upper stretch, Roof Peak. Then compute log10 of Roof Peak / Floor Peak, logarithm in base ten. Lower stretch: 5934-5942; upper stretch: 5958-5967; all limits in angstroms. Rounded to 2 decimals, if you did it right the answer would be -0.01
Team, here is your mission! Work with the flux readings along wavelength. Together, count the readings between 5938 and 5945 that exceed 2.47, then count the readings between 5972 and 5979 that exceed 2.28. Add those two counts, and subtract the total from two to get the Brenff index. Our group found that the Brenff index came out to -2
